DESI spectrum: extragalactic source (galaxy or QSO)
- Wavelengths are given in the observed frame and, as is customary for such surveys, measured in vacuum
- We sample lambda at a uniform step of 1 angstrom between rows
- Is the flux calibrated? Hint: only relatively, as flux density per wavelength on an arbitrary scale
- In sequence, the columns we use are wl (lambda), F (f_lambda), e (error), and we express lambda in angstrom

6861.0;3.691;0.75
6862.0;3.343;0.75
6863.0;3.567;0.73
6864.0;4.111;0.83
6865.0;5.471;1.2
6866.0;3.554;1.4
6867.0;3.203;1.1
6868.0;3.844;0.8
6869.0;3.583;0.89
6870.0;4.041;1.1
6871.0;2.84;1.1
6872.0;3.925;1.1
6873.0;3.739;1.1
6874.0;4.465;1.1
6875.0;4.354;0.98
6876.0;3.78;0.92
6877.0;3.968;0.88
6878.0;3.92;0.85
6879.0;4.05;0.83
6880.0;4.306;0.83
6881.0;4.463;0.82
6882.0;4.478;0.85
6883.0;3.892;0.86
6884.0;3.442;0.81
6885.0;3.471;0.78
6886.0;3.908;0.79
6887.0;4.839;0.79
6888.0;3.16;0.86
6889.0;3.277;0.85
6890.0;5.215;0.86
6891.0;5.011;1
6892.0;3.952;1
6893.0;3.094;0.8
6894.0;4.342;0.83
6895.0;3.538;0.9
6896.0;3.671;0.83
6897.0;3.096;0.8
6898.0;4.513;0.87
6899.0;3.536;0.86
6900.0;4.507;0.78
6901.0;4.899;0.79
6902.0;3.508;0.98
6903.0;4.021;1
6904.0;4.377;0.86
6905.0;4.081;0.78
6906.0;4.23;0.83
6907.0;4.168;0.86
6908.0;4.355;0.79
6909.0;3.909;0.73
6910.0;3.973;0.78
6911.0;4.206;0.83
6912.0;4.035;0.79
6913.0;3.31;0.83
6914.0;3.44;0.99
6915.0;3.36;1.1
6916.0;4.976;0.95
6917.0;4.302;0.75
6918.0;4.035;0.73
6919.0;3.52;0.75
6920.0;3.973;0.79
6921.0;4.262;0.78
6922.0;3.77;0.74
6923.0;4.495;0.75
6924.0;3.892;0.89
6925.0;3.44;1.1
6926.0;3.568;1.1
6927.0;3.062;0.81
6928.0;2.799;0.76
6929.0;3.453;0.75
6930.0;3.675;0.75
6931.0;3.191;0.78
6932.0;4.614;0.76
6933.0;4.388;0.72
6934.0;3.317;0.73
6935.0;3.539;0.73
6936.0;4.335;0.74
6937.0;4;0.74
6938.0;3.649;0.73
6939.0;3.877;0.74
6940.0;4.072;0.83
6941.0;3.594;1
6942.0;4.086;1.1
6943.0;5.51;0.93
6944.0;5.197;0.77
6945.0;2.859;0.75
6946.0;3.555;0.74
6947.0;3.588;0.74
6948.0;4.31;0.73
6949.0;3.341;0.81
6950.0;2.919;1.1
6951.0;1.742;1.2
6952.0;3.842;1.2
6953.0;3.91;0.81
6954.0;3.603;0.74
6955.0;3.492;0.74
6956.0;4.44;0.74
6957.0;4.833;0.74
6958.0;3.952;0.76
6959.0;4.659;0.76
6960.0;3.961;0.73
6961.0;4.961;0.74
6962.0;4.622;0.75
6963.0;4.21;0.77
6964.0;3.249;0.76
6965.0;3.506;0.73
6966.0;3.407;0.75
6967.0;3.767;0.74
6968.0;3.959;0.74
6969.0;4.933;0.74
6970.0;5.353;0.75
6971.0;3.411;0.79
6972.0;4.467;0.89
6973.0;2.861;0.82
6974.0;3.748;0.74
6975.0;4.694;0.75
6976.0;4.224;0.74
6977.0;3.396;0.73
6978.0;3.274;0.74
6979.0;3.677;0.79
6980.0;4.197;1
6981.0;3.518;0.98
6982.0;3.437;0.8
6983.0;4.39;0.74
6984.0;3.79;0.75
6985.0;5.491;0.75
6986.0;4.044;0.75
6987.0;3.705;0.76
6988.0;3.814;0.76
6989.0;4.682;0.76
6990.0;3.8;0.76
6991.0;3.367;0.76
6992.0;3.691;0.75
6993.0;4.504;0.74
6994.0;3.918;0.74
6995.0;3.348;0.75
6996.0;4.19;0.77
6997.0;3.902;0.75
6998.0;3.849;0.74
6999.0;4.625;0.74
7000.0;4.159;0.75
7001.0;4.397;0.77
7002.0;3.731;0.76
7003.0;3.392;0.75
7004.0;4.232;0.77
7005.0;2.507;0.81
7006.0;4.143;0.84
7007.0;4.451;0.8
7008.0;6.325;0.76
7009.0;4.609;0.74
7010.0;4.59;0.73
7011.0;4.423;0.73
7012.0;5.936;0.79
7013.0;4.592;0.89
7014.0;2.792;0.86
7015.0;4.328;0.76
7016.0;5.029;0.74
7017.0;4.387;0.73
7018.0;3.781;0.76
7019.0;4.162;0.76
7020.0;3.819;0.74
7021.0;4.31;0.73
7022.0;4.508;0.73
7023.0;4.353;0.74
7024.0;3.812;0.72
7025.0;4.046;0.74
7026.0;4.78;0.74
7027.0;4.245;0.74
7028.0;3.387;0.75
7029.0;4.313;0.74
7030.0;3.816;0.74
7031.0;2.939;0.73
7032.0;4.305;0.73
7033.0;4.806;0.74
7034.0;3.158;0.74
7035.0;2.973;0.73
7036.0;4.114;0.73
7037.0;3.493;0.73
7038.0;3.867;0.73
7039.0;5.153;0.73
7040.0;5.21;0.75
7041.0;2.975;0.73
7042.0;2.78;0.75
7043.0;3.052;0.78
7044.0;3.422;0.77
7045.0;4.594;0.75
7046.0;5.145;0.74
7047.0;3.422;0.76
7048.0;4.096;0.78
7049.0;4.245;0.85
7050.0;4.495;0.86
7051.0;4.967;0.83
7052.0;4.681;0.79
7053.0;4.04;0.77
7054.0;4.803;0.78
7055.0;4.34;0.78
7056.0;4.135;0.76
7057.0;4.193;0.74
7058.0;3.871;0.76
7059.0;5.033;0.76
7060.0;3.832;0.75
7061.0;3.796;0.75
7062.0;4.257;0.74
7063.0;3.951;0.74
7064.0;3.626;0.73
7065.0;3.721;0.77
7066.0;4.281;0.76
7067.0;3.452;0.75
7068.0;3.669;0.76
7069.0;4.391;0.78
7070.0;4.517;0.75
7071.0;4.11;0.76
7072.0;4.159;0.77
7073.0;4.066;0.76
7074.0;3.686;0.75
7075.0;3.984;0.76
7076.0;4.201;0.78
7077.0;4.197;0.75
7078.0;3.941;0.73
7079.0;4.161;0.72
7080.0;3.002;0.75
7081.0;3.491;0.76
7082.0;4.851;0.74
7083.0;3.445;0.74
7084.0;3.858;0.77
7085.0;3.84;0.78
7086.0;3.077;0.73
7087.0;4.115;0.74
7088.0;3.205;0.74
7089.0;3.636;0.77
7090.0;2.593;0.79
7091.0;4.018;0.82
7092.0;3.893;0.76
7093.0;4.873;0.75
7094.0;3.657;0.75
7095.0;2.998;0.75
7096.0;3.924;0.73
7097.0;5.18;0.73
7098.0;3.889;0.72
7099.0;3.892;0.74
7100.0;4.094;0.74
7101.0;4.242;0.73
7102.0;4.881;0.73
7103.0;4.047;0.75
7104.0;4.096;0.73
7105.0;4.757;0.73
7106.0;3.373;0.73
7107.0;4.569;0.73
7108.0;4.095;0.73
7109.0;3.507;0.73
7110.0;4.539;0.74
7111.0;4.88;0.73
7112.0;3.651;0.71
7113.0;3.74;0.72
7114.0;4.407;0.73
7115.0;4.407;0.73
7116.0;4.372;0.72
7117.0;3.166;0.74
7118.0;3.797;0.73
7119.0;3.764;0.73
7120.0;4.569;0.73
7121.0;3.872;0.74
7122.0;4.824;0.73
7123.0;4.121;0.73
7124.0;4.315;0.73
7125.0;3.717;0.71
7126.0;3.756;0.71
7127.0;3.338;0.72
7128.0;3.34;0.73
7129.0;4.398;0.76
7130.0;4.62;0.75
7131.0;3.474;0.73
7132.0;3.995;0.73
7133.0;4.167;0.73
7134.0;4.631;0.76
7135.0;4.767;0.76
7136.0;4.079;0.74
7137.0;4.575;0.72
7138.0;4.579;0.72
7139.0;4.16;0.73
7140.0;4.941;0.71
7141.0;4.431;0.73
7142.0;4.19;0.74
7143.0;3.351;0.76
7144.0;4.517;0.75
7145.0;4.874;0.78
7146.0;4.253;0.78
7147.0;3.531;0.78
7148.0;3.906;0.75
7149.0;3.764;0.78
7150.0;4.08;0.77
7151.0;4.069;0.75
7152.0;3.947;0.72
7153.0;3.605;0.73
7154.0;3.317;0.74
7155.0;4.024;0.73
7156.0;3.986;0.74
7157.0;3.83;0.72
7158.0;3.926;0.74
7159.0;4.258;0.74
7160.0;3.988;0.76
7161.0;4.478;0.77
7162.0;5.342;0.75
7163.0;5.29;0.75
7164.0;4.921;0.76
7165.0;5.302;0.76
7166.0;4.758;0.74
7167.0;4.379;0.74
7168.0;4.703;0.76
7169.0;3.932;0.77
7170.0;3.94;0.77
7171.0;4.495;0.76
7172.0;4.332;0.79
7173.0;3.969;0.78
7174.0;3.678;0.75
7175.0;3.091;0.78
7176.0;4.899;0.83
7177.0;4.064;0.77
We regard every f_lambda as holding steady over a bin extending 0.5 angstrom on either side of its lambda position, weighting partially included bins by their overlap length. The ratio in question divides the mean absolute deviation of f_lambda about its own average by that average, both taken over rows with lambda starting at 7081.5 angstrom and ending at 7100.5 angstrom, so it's 0.12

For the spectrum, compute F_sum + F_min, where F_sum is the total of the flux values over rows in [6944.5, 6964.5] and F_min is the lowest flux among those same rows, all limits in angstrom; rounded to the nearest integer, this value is 78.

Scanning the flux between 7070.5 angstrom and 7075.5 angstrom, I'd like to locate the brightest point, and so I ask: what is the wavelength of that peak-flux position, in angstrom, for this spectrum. 7072.0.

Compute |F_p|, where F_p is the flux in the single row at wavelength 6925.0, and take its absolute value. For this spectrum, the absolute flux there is 3.44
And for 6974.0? 3.75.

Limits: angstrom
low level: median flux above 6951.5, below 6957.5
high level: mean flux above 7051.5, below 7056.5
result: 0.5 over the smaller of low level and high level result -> 0.129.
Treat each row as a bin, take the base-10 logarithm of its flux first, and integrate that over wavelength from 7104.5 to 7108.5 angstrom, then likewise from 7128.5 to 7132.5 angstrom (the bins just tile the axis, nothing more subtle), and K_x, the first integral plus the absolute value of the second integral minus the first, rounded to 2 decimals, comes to 2.50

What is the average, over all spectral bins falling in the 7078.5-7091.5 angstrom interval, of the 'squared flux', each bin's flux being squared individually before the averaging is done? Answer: 13.6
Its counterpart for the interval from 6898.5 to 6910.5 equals 17.2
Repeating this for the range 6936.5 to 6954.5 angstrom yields 14.8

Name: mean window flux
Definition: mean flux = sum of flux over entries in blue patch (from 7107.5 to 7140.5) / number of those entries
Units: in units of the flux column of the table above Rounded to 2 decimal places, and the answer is 4.14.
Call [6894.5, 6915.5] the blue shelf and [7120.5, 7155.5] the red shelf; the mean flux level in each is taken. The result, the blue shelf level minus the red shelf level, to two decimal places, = -0.16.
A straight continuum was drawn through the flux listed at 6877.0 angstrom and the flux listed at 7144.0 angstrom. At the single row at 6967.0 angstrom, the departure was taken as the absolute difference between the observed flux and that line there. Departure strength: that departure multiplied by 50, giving 19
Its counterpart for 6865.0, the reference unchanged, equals 76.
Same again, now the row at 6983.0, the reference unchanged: 10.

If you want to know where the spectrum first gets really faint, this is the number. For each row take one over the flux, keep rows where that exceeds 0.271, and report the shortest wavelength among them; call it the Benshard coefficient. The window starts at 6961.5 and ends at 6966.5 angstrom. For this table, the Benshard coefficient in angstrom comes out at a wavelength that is 6964.0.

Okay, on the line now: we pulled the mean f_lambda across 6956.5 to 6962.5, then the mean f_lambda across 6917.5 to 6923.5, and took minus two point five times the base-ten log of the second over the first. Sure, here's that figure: 0.12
